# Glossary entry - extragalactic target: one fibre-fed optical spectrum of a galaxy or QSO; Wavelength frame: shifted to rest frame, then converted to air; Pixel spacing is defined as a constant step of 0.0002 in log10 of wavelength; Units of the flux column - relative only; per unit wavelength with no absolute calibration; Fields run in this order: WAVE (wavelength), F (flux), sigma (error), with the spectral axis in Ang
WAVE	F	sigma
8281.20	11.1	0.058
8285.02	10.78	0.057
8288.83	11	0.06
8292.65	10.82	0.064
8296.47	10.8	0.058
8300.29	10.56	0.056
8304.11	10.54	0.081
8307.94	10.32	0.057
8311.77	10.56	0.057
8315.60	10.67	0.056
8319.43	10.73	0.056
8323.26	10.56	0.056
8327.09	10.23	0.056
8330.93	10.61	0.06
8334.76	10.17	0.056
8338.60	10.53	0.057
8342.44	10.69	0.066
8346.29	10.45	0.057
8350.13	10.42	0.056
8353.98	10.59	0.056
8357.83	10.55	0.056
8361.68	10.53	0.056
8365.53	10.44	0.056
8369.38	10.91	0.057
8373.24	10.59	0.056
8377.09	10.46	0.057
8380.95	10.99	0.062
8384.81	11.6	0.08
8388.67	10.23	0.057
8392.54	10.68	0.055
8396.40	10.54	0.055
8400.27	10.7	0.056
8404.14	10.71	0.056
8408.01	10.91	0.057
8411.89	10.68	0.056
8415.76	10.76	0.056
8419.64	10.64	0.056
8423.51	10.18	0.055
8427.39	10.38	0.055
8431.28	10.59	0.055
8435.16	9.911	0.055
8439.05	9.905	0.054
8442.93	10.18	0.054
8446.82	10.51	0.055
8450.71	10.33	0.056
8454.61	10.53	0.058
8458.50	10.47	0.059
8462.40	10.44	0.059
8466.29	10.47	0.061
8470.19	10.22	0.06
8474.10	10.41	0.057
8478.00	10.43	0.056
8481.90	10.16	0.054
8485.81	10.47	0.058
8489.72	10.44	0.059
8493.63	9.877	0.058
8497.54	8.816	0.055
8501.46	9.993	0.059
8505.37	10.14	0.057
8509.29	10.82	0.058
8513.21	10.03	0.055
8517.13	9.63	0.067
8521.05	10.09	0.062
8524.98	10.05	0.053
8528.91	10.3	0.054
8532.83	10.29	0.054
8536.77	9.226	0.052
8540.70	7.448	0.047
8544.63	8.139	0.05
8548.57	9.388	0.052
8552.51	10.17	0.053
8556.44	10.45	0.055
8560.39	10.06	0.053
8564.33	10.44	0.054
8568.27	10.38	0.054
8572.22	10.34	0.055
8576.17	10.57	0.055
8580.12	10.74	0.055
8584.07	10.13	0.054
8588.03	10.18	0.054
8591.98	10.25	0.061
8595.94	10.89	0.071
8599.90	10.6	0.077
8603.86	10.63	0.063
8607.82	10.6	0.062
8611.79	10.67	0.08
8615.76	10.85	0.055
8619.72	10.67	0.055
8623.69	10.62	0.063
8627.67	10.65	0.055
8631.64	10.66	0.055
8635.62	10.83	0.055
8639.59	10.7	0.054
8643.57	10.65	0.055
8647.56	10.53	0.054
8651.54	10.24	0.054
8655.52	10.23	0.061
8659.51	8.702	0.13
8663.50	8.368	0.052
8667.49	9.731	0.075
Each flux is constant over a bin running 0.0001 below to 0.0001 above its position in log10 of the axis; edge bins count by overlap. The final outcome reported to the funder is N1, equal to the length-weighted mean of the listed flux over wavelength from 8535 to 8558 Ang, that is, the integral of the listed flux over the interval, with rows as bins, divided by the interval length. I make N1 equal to 9.1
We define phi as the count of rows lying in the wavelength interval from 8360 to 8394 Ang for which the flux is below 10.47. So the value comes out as 3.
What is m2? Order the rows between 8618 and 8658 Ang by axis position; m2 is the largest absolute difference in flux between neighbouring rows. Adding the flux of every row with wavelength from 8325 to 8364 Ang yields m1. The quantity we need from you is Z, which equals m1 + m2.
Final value 105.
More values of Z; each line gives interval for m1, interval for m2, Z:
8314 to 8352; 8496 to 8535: 106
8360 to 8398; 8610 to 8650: 107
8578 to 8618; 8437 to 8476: 106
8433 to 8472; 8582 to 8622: 104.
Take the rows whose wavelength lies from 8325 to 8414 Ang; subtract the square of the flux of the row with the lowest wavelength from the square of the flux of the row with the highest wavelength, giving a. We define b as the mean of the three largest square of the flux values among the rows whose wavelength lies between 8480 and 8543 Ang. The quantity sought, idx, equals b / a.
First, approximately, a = 9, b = 112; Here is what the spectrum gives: 12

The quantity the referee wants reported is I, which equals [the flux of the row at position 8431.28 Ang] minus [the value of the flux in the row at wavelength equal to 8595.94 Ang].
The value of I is -0.30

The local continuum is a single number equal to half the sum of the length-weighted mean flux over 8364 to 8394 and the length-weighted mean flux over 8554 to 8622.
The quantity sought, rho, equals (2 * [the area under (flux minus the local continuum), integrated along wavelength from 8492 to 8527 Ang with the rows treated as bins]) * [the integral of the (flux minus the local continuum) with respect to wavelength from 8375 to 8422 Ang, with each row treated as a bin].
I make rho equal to -260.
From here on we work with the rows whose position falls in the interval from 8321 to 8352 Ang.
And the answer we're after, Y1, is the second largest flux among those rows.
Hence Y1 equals 10.61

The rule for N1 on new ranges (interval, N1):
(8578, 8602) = 10.5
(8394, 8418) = 10.7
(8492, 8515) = 9.9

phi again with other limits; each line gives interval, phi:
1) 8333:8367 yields 4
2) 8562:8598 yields 6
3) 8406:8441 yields 4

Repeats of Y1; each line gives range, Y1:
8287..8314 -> 10.82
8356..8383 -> 10.91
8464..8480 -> 10.43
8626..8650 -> 10.7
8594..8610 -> 10.63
